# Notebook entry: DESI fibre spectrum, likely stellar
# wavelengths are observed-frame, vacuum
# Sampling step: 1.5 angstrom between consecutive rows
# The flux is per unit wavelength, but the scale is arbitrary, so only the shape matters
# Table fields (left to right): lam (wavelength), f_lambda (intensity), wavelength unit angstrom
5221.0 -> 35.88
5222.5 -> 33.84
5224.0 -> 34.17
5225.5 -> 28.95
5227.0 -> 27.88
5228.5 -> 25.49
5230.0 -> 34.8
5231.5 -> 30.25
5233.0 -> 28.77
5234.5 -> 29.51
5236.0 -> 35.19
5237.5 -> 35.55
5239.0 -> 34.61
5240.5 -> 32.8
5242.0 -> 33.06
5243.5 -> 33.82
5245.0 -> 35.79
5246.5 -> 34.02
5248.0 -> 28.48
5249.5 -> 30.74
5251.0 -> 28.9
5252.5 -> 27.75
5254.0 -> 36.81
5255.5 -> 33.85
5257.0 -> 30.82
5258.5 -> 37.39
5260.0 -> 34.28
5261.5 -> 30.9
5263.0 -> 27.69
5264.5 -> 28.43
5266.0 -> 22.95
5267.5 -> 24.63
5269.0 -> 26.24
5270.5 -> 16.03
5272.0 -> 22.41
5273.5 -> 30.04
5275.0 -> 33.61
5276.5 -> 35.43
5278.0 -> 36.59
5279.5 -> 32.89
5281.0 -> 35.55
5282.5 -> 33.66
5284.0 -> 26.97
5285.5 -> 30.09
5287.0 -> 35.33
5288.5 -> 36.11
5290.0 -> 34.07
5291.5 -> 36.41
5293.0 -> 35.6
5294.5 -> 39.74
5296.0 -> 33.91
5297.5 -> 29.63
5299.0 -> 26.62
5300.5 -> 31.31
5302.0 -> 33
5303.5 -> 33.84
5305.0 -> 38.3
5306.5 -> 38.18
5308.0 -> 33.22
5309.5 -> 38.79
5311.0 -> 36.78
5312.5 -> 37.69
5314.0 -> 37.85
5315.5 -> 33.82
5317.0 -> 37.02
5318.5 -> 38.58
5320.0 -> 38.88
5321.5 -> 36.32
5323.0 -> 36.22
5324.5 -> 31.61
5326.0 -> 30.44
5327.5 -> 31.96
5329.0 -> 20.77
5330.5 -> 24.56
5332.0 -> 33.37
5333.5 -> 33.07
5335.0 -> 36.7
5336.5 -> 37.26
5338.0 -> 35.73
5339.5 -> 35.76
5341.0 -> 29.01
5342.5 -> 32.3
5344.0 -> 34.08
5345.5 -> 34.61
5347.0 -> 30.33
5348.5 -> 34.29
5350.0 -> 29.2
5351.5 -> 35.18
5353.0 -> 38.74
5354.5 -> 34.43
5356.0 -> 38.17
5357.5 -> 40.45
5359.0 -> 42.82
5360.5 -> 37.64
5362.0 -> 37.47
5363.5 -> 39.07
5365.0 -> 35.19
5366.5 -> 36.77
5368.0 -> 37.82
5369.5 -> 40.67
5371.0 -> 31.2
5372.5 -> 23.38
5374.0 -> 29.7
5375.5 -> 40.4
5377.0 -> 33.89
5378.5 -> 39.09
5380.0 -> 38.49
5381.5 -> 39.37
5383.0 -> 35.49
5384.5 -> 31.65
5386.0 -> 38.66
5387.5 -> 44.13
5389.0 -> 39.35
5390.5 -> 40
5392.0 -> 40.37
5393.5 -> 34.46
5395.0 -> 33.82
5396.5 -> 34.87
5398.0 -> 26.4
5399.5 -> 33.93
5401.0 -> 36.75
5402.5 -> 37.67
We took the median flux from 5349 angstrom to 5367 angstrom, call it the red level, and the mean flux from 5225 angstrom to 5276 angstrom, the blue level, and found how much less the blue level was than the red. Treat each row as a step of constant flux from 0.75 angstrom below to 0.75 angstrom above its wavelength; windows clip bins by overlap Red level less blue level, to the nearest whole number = 7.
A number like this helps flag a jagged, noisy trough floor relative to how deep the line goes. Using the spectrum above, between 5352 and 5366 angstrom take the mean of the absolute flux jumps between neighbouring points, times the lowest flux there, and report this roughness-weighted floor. 101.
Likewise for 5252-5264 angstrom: 124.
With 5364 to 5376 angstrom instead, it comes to 133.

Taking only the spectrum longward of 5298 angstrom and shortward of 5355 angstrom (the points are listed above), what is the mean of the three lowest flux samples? 24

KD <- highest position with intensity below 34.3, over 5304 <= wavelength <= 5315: 5308.0 angstrom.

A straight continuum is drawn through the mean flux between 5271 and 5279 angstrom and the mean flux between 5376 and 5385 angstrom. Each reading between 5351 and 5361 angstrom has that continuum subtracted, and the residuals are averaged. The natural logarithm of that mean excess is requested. 1.09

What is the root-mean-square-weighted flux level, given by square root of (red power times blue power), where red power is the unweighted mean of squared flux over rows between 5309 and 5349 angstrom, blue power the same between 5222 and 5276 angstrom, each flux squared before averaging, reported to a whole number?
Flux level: 1058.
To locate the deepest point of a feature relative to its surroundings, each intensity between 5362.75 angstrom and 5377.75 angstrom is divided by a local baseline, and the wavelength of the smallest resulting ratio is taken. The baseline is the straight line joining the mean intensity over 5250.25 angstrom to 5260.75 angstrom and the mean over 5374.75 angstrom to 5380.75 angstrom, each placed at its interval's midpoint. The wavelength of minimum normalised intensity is 5372.5 angstrom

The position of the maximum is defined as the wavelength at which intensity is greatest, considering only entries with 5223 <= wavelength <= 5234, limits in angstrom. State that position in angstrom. 5230.0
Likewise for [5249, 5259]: 5258.5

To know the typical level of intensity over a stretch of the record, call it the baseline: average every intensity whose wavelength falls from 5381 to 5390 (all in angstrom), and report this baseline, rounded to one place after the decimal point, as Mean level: 38.1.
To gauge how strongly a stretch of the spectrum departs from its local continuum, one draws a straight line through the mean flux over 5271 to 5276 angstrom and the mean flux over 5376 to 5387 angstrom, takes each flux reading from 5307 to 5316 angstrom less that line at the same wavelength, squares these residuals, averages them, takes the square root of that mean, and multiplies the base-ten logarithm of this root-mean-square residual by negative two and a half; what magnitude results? -1.8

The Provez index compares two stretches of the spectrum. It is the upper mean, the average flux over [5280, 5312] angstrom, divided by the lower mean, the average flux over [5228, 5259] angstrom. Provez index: 1.057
